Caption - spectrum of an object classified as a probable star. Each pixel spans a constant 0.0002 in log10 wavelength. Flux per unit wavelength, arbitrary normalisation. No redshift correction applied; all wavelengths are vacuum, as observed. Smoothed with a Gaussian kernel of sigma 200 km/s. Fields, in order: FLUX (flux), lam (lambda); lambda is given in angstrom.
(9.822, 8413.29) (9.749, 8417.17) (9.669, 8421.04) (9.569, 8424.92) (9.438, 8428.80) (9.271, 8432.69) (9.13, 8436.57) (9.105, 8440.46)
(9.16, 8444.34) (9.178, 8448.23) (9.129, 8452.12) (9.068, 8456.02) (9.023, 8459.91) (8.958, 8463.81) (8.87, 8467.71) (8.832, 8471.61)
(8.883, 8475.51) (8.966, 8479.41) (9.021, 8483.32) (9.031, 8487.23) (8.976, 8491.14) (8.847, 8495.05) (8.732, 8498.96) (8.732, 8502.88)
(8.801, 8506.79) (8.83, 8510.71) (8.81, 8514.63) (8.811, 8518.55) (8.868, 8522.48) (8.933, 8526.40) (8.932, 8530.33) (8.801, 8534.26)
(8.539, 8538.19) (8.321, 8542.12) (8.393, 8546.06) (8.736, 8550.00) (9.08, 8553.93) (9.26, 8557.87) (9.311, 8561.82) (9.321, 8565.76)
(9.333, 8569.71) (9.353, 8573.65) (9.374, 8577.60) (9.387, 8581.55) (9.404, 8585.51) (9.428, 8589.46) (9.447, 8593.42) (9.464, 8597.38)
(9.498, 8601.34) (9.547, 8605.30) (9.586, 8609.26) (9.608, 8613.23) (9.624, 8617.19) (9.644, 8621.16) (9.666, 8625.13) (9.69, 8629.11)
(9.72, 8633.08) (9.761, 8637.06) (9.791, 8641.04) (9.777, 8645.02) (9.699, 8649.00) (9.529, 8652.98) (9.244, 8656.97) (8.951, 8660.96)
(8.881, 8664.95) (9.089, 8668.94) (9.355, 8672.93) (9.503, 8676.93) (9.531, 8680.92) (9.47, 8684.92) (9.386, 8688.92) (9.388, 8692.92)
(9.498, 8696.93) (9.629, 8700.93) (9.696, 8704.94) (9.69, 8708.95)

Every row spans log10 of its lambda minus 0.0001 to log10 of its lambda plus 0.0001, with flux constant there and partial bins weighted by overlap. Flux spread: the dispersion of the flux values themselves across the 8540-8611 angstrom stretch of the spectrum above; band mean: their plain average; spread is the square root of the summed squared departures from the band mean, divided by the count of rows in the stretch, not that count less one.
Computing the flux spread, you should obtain 0.36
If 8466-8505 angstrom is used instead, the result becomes 0.10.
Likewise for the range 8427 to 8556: 0.23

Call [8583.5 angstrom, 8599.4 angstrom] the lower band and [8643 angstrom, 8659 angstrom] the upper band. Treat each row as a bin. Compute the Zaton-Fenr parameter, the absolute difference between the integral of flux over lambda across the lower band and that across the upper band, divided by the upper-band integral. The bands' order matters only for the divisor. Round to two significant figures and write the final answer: 0.020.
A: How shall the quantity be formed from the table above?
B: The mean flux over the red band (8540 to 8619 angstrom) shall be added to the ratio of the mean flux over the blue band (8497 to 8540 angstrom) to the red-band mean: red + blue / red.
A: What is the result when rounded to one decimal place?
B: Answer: 10.2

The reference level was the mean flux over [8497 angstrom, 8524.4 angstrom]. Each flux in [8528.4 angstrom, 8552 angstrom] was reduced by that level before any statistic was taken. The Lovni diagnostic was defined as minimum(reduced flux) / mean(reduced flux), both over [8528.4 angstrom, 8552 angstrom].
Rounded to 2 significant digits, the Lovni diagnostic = 2.7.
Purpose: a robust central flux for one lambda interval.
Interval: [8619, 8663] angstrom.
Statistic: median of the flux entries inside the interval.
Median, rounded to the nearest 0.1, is 9.7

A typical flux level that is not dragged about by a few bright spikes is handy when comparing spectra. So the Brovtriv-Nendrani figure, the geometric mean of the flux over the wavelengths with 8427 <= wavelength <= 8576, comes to 8.96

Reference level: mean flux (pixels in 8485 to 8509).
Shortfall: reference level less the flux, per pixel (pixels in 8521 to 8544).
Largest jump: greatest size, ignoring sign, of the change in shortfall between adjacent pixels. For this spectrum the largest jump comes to 0.26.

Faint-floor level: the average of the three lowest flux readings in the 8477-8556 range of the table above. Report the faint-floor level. 8.42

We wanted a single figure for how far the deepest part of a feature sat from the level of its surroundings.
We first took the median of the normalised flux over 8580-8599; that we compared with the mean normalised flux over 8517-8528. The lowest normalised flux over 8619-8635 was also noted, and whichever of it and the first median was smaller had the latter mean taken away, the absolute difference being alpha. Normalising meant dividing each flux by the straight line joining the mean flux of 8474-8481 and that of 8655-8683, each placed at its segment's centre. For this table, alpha 0.050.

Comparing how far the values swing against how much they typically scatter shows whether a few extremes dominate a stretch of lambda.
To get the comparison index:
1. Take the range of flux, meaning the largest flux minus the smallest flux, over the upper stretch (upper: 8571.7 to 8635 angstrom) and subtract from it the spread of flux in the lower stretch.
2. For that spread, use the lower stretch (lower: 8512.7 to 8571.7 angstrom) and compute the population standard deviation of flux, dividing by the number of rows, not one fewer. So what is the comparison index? 0.1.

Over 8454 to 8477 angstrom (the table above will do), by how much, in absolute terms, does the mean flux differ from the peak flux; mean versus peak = 0.13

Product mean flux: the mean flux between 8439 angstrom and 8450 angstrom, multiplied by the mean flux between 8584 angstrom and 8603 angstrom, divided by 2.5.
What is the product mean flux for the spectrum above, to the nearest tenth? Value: 34.6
